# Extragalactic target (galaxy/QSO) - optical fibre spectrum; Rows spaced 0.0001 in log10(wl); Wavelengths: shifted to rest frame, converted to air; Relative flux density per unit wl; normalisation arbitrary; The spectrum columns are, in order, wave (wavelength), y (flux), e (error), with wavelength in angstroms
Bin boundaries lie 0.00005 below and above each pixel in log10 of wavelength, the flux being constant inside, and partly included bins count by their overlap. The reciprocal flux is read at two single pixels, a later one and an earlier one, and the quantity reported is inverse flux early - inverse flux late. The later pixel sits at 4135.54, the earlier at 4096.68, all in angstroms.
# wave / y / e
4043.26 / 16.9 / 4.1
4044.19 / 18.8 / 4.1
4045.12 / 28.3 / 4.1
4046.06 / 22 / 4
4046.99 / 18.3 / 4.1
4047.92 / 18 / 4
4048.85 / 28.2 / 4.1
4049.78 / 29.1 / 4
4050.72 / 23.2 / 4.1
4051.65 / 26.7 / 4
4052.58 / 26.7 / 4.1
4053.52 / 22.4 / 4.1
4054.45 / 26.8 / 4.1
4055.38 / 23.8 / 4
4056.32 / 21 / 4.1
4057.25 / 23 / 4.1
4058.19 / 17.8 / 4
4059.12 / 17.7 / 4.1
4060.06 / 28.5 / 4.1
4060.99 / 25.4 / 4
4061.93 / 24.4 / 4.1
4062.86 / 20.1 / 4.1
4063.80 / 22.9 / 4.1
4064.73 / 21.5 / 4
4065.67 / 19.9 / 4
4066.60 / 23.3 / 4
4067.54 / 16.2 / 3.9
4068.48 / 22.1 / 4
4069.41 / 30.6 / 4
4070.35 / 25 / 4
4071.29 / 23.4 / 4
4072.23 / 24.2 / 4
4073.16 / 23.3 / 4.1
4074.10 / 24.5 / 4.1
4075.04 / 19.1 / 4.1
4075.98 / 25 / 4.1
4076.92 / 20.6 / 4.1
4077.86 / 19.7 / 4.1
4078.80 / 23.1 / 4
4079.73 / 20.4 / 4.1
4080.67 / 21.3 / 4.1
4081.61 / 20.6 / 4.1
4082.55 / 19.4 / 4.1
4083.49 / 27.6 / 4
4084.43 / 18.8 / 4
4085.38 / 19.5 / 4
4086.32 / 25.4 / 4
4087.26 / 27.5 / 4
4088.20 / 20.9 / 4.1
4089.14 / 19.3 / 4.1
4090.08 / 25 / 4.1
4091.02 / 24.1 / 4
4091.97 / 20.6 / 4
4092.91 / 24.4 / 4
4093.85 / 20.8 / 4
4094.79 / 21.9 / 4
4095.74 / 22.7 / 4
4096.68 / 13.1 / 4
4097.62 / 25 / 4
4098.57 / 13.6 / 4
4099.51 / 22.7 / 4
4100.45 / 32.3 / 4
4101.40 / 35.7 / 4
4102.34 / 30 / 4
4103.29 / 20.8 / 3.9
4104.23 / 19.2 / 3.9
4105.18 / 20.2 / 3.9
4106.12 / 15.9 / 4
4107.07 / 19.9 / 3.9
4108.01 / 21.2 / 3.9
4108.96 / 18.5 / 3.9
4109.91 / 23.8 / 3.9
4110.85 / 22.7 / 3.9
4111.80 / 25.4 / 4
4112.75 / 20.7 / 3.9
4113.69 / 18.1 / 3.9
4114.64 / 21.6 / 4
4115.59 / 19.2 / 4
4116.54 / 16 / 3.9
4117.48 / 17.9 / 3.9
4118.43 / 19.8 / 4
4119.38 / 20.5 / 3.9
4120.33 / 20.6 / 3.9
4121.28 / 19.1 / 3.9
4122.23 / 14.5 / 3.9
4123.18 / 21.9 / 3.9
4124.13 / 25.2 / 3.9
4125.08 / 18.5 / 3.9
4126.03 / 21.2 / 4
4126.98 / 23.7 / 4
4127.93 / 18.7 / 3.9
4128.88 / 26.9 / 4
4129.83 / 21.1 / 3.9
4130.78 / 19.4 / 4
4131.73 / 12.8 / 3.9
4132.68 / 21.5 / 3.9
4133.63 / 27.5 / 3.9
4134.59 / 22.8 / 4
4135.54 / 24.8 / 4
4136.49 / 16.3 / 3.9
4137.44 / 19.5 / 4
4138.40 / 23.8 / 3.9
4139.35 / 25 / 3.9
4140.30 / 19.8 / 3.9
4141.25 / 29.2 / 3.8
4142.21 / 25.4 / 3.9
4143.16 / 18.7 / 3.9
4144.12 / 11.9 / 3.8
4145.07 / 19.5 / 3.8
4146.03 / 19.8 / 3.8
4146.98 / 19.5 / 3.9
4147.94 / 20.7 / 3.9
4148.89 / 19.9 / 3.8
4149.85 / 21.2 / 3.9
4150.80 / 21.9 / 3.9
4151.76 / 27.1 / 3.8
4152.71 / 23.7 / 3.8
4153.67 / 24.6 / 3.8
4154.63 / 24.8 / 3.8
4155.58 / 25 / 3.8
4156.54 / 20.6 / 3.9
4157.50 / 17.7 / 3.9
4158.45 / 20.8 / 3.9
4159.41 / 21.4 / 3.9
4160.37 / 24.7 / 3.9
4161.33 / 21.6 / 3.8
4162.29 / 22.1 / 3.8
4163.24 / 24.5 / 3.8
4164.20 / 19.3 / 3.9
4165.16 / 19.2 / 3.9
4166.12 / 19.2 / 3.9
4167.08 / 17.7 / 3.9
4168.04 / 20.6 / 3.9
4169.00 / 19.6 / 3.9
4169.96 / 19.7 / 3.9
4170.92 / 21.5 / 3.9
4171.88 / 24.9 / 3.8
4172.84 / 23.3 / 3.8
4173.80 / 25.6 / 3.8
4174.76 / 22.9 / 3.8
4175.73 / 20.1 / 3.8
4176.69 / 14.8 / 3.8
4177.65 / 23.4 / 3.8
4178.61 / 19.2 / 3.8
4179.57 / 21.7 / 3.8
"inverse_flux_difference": 0.036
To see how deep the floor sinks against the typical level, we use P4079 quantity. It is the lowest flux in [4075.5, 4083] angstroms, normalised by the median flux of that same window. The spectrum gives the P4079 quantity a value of 0.94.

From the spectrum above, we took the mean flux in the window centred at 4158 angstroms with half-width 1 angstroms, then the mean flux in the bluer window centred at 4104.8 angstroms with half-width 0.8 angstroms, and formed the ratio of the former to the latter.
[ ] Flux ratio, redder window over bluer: 0.98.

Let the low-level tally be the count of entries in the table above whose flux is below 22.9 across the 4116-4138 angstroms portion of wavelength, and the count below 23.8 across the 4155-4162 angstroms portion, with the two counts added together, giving 23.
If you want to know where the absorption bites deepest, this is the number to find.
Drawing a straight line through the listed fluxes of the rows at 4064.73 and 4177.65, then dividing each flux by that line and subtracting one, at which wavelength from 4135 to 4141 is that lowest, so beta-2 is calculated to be 4136.49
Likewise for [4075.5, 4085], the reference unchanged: 4084.43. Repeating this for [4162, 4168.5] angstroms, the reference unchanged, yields 4167.08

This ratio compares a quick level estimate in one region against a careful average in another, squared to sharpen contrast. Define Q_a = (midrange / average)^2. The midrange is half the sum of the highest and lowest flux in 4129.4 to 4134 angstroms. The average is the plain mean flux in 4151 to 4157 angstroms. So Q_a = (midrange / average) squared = 0.69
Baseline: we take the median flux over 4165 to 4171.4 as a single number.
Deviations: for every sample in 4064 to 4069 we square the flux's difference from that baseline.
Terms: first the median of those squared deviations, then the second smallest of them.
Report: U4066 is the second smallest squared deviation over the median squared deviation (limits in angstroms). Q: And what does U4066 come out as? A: 0.58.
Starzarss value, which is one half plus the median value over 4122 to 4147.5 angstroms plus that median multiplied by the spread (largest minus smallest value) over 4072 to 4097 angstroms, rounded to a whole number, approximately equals 328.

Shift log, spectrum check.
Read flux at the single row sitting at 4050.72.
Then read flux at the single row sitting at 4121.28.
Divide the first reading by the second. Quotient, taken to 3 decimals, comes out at 1.215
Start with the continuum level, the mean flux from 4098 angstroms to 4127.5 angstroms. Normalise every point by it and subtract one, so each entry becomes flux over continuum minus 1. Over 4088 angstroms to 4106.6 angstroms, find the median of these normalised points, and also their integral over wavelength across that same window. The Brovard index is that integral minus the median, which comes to 0.98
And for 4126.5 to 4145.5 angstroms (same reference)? 0.10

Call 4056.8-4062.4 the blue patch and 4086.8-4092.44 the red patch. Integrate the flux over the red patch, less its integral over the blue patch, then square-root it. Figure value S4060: 1.2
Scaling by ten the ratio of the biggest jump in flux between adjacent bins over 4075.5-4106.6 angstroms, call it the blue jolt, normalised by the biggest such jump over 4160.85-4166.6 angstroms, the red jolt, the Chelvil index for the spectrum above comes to 22.9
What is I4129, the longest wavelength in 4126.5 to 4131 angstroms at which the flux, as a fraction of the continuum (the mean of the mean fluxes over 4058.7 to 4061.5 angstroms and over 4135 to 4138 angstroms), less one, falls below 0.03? 4130.78 angstroms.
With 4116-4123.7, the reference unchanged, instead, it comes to 4123.18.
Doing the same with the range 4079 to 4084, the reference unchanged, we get 4082.55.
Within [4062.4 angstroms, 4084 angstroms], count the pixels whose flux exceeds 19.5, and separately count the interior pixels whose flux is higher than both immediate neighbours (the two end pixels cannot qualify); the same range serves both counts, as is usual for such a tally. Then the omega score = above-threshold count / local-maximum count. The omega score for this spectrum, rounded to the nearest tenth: 2.5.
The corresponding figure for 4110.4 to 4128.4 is 2.2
